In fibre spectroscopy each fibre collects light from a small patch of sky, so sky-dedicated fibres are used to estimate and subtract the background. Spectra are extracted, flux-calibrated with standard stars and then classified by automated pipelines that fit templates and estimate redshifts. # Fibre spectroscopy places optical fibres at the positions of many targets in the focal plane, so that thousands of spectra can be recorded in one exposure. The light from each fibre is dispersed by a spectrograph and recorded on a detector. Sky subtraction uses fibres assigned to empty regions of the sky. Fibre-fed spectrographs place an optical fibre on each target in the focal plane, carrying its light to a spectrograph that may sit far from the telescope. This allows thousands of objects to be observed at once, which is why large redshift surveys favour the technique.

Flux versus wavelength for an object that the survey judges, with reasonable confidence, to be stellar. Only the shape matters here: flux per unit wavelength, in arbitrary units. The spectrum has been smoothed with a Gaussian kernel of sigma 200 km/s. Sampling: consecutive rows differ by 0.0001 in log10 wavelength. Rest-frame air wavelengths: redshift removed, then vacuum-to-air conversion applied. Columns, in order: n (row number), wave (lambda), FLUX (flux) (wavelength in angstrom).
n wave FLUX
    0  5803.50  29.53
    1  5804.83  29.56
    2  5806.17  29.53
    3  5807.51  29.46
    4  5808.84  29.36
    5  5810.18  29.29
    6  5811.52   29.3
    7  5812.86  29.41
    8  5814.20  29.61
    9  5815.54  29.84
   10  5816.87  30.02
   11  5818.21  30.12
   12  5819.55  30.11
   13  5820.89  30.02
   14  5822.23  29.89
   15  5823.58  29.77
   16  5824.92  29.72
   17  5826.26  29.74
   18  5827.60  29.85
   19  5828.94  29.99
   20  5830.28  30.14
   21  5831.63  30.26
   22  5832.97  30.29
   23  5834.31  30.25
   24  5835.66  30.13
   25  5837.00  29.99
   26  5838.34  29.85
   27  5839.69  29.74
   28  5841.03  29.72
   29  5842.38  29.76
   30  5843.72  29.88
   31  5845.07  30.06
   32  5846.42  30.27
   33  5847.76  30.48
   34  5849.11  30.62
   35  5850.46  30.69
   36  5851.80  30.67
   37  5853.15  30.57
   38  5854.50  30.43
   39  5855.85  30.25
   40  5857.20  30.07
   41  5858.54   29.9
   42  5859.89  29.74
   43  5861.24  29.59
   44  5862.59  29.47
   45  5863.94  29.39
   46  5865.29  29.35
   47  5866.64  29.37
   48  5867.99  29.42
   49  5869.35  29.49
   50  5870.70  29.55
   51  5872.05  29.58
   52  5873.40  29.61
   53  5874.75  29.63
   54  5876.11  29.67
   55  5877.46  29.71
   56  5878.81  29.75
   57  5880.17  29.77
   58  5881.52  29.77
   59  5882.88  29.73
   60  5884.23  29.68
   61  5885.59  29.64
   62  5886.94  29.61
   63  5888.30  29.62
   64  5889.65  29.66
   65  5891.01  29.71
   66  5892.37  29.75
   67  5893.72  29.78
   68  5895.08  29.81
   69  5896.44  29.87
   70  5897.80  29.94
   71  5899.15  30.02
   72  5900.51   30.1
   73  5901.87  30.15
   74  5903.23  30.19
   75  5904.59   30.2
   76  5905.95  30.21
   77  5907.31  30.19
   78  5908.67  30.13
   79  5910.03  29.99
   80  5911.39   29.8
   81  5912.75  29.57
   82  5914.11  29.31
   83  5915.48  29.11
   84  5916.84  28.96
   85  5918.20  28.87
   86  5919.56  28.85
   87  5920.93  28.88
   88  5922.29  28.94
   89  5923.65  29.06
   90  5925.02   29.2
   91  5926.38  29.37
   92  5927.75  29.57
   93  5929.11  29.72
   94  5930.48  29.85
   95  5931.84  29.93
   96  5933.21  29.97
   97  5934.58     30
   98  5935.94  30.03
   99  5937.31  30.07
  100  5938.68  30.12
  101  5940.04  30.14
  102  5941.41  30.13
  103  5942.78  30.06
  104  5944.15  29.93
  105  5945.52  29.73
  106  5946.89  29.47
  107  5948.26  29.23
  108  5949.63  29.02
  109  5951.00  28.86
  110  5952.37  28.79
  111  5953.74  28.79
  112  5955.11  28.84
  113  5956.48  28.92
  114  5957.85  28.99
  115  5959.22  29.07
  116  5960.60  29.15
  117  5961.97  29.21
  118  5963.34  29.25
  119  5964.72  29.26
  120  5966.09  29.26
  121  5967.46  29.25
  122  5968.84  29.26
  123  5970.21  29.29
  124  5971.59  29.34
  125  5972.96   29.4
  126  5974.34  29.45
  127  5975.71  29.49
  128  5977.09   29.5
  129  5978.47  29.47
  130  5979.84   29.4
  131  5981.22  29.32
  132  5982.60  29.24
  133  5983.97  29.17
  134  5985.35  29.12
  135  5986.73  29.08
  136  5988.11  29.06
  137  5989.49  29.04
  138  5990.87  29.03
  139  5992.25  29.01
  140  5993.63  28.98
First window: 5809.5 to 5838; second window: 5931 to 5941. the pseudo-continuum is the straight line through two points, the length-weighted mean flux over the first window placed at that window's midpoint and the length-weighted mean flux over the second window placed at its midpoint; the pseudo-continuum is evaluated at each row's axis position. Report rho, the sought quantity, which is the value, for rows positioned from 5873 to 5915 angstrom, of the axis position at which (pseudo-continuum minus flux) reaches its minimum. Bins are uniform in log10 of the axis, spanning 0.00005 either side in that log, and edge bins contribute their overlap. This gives 5905.95 angstrom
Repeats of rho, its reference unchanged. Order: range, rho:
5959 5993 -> 5977.09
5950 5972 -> 5971.59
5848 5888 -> 5850.46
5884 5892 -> 5891.01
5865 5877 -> 5876.11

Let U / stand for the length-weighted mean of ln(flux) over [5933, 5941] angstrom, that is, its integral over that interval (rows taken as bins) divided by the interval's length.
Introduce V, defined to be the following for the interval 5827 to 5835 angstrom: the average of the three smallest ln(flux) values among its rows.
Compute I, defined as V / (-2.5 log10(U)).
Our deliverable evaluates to -2.56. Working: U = 3.40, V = 3.40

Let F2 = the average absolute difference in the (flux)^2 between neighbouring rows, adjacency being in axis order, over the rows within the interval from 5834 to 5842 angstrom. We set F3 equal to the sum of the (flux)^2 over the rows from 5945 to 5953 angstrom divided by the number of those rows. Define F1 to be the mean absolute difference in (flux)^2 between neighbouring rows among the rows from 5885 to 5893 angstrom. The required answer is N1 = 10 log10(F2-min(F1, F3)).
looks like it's 6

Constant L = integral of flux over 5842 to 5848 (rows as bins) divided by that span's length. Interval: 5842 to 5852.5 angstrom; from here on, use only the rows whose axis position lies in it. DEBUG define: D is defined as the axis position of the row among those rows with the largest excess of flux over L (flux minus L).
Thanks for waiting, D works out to 5850.46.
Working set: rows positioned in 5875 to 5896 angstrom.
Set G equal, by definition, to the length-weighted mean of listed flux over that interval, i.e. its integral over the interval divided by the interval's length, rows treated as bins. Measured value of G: 29.7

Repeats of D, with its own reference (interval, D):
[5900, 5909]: 5905.95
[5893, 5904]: 5903.23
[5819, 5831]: 5830.28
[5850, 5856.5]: 5850.46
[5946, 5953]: 5946.89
